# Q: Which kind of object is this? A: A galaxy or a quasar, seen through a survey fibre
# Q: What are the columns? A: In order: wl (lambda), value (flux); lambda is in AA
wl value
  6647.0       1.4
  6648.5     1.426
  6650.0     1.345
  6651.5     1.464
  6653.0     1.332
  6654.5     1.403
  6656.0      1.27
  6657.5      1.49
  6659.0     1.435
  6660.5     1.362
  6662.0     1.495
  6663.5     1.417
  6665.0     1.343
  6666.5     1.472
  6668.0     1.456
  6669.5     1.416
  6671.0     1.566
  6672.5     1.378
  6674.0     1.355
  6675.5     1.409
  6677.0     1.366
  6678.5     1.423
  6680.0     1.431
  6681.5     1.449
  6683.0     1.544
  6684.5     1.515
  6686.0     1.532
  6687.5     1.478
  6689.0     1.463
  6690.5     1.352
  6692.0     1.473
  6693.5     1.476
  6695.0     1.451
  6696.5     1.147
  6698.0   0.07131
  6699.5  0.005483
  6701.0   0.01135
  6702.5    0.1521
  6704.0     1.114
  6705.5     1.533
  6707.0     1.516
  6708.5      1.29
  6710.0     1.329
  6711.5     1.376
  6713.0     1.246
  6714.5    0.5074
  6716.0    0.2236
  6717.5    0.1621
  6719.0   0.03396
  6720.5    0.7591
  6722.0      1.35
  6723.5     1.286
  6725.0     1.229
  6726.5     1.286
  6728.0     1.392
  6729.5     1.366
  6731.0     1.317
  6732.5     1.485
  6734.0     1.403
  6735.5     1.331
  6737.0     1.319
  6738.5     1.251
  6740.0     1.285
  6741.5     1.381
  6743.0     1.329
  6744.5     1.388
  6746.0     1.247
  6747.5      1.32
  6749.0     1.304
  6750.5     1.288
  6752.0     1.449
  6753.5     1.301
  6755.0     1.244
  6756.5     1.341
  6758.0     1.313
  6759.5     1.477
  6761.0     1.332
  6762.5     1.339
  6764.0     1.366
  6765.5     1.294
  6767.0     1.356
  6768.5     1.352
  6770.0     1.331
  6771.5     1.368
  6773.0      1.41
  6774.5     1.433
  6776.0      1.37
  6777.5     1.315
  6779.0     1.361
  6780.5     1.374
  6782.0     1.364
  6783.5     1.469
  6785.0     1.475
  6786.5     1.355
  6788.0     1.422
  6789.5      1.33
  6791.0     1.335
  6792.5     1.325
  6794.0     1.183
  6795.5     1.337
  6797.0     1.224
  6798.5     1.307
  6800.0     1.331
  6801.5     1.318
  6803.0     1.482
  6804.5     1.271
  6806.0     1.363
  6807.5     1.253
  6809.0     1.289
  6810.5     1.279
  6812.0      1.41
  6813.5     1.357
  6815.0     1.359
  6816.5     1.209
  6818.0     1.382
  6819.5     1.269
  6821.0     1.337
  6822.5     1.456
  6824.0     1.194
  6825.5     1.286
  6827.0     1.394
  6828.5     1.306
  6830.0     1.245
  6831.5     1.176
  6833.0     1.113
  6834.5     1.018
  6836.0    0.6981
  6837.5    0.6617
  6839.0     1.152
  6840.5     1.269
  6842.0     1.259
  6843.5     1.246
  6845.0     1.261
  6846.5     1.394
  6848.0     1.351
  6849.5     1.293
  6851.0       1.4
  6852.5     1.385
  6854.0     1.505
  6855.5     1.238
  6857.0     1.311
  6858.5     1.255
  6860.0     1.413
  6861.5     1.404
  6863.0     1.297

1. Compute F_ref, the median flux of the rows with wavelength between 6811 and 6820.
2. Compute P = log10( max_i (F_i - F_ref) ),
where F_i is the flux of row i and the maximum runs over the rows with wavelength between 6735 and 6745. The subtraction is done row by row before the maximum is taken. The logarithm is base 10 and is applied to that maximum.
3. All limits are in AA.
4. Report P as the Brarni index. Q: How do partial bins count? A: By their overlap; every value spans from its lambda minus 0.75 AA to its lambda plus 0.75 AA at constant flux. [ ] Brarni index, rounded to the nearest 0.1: -1.5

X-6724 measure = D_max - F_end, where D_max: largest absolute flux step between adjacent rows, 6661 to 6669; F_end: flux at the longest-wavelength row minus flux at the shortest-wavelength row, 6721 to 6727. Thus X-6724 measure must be 0.19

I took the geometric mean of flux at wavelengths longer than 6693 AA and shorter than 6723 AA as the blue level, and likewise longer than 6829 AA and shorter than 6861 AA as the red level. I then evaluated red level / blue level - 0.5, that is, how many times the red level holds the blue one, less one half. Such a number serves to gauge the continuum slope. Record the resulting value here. 2.5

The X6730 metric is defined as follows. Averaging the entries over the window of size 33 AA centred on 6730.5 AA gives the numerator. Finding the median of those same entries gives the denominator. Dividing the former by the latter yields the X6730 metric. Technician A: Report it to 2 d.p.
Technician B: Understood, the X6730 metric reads 0.85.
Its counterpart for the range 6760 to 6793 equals 1.01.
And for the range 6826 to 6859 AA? 0.97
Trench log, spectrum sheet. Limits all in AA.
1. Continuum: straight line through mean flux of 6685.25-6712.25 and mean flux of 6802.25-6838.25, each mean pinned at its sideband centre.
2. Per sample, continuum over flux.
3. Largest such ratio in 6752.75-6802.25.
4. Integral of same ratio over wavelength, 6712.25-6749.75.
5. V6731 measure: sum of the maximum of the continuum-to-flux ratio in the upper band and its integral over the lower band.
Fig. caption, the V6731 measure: 100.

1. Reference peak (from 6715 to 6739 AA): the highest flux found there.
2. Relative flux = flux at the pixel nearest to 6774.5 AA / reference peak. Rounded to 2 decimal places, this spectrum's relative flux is 0.96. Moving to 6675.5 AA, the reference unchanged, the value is 0.95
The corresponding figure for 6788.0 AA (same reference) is 0.96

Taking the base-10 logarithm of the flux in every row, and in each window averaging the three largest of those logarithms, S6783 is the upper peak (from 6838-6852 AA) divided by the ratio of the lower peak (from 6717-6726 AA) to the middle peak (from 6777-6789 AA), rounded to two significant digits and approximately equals 0.21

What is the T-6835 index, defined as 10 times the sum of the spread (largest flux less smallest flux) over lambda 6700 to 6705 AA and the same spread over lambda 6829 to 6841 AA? 17.1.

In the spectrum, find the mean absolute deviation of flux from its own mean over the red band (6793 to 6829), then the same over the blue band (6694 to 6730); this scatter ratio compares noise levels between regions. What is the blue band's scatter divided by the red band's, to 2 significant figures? 8.6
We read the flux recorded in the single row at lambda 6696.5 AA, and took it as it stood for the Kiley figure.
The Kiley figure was 1.147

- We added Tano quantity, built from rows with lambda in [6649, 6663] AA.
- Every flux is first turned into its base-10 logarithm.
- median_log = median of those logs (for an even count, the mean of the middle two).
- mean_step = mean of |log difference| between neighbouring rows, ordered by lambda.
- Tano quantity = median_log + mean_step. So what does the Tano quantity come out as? 0.184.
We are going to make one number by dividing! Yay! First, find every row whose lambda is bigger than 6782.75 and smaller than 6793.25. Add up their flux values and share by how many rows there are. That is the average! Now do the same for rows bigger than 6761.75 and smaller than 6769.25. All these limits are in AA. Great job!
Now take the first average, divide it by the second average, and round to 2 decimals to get 1.03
